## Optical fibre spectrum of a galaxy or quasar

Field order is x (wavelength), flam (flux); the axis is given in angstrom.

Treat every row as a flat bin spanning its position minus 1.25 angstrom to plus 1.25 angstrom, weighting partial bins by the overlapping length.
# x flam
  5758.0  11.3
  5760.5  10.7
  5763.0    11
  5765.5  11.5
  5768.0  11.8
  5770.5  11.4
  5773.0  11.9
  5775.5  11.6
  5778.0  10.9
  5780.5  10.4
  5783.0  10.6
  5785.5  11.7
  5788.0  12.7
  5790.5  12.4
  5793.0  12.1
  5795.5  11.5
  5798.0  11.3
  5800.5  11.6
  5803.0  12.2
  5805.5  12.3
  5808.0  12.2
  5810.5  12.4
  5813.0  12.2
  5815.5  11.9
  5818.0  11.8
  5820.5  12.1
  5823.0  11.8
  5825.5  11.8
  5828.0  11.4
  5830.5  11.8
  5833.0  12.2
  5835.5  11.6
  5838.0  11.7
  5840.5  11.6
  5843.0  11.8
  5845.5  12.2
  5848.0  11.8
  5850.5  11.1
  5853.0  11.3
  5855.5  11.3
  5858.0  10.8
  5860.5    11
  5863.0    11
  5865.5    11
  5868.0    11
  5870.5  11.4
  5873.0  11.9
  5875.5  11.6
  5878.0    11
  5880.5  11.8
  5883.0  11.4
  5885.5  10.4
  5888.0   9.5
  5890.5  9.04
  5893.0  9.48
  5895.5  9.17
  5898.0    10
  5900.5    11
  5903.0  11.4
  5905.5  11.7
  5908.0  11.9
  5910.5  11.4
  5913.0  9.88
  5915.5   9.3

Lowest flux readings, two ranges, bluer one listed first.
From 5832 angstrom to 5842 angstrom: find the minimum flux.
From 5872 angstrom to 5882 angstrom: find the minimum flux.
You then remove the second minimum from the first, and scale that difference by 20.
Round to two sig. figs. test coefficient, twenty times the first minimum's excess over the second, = 12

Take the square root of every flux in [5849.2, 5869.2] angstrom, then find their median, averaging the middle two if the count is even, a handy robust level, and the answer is 3.32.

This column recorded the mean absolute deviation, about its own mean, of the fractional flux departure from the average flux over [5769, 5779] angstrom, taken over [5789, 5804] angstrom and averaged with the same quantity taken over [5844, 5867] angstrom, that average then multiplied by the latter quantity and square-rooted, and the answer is 0.030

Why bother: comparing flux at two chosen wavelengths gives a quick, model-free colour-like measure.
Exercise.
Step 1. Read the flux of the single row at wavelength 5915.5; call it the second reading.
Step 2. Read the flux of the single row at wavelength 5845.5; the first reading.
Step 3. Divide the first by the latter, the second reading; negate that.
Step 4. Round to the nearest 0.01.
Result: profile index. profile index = -1.31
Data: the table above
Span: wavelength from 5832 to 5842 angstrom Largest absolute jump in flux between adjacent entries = 0.60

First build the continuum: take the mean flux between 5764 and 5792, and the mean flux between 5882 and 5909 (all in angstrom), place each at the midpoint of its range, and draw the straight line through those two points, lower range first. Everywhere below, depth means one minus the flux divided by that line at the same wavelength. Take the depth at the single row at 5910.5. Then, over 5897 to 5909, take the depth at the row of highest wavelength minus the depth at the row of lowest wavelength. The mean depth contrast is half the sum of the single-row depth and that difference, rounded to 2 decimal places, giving -0.15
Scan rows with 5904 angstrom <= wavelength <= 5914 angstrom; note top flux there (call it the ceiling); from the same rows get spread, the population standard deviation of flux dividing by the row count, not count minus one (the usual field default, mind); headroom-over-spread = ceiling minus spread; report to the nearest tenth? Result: 11.1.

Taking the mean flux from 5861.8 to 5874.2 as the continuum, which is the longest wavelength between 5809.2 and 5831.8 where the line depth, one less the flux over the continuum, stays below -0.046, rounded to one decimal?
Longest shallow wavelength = 5830.5 angstrom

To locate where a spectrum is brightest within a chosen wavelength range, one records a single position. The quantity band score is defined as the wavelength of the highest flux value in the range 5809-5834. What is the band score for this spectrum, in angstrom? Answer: 5810.5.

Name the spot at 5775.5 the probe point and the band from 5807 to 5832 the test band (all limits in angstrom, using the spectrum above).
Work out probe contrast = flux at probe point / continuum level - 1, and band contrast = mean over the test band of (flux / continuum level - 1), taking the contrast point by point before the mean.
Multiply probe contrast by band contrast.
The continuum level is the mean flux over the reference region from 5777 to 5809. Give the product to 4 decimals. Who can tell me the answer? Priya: -0.0002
